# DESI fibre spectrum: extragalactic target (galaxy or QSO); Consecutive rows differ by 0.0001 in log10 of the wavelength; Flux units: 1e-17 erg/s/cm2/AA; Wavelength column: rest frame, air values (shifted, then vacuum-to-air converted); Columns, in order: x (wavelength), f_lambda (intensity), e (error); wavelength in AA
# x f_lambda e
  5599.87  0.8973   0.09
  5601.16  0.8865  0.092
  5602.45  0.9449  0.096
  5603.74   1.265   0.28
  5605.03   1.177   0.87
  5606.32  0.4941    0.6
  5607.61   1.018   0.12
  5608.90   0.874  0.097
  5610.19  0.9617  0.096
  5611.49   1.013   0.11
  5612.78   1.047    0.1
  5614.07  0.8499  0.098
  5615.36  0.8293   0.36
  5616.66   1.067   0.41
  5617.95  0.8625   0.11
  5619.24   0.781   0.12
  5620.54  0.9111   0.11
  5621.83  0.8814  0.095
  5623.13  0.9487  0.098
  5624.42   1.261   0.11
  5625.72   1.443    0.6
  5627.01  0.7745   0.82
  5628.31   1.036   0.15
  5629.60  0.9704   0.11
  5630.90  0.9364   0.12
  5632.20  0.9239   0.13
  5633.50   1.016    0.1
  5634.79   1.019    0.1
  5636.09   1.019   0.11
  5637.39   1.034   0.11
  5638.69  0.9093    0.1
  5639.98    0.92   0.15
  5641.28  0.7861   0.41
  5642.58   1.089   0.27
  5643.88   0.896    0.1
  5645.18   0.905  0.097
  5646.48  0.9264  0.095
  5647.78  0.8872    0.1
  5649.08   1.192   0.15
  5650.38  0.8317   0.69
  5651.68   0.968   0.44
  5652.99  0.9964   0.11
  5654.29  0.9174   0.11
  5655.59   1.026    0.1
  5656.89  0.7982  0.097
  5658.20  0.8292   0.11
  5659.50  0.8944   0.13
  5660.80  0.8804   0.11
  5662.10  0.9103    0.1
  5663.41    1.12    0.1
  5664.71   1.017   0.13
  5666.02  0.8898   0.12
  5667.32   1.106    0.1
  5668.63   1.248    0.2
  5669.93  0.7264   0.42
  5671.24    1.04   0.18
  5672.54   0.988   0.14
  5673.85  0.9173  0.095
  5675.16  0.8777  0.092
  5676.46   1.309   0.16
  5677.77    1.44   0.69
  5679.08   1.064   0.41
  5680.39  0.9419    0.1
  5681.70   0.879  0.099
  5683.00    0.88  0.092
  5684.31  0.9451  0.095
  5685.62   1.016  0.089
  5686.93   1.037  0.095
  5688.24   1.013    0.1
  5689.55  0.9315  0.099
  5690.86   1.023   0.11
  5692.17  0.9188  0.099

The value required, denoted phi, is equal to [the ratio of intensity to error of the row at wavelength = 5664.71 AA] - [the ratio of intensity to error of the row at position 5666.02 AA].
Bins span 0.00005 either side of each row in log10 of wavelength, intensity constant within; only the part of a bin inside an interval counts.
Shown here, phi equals 0.4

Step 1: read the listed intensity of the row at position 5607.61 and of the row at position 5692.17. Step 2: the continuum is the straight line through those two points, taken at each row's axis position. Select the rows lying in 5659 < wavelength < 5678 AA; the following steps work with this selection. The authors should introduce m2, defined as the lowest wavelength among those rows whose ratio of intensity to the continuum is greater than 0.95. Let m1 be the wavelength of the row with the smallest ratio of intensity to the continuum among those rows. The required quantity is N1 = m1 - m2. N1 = 7.8 AA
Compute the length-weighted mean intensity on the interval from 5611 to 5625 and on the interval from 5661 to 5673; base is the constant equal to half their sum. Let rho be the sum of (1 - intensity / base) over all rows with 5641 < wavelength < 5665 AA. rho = 0.66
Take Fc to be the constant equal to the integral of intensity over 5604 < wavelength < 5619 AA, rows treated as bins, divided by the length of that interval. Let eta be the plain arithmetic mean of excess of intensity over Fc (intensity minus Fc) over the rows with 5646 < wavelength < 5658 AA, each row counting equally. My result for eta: 0.018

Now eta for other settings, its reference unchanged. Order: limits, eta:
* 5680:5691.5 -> 0.031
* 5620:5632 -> 0.086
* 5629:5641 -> 0.040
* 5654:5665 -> 0.001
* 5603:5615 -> 0.035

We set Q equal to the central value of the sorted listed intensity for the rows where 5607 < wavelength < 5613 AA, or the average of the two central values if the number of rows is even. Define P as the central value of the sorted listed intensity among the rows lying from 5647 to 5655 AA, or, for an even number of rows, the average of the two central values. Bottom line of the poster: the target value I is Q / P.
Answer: 1.07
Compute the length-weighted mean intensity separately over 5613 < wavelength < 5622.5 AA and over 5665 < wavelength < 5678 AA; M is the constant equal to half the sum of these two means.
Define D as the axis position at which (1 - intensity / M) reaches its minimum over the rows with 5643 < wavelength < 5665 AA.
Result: 5649.08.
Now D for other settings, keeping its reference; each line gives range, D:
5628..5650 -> 5649.08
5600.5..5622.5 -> 5603.74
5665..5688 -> 5677.77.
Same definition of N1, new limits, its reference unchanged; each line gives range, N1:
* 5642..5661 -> 14.3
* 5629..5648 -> 11.7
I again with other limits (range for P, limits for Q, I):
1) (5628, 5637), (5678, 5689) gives 0.96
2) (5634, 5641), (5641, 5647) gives 0.89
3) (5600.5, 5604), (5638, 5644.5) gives 0.96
